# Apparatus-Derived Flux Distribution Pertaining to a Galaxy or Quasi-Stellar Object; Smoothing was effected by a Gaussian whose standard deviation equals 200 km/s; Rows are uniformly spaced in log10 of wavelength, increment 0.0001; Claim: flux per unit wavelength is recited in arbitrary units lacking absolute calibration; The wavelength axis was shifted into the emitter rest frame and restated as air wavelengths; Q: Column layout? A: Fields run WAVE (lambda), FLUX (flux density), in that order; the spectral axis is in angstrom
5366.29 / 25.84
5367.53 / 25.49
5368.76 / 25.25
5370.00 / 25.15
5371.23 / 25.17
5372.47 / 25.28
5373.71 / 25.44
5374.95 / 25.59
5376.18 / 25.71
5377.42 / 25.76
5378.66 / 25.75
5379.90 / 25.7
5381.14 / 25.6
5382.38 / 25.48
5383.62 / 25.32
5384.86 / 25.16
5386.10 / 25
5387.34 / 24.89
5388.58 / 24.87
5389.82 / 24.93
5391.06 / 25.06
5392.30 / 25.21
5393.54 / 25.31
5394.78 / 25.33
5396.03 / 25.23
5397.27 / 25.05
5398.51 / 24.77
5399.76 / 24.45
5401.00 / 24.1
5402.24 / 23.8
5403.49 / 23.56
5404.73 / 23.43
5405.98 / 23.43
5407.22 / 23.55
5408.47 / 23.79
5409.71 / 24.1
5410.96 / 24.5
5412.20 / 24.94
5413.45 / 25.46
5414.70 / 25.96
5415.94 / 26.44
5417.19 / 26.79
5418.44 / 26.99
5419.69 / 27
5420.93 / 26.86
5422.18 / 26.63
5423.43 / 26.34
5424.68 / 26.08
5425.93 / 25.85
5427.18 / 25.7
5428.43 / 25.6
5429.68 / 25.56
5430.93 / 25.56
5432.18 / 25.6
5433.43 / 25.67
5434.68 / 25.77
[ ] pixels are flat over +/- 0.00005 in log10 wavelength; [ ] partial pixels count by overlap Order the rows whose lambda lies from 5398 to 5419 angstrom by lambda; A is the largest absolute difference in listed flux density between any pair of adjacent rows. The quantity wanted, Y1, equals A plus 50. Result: 50.5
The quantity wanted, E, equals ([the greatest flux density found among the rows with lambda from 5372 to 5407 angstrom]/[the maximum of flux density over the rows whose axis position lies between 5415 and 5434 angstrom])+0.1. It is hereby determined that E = 1.05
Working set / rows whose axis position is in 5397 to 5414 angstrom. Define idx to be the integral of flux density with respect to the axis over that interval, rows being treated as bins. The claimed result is 411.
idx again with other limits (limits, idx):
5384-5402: 449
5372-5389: 432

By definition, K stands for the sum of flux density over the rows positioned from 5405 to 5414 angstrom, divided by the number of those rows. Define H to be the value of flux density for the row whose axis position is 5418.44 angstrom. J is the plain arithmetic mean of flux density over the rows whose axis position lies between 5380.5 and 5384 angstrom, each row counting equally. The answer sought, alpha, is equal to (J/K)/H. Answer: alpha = 0.0389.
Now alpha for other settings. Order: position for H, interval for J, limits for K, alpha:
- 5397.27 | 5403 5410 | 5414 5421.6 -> 0.0354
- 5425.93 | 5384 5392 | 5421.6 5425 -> 0.0367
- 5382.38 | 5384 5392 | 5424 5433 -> 0.0381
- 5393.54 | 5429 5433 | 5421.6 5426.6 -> 0.0385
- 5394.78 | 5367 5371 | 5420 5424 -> 0.0375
